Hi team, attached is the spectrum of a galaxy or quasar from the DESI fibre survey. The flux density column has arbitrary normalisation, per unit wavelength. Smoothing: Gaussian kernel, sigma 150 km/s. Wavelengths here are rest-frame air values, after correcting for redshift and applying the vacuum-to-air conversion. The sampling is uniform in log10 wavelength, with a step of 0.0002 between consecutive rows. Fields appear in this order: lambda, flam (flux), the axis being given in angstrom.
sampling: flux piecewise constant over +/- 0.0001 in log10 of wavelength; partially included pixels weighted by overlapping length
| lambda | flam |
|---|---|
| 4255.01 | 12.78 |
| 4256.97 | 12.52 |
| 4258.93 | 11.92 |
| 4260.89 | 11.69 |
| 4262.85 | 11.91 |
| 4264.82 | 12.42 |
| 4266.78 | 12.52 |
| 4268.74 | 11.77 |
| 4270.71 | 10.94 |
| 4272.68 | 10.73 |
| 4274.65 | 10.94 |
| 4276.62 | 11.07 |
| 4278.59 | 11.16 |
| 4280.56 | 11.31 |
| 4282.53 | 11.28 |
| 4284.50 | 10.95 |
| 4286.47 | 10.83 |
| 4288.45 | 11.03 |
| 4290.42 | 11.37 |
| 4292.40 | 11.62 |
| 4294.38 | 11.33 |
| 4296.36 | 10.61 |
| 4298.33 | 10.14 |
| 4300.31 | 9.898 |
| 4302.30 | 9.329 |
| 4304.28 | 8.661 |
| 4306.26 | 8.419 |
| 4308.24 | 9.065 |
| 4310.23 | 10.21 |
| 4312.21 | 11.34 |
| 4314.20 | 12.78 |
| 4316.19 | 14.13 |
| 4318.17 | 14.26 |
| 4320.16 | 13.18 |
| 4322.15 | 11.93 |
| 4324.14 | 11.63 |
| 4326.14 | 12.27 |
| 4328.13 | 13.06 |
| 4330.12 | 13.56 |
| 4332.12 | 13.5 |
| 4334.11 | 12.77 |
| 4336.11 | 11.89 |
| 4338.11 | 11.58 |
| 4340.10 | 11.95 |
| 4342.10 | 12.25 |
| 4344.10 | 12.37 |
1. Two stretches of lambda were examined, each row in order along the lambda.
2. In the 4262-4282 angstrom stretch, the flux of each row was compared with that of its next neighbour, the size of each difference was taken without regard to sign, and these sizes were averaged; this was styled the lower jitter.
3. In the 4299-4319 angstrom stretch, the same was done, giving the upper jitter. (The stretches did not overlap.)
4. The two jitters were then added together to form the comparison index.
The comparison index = 1.14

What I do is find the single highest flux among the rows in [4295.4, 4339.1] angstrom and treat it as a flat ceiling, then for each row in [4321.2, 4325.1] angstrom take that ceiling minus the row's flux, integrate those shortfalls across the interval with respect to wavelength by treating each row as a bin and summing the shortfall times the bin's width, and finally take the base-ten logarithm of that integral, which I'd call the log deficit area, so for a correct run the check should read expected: 1.0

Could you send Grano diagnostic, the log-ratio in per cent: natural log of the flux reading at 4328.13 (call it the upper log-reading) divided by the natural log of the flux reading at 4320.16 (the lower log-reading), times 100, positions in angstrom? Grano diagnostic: 100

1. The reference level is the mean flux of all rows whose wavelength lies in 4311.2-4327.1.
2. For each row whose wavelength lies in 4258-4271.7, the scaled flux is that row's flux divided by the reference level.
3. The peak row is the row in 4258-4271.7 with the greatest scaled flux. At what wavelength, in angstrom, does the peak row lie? 4266.78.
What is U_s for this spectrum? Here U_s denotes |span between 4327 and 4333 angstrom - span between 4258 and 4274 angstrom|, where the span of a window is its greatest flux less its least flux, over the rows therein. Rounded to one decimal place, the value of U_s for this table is 1.3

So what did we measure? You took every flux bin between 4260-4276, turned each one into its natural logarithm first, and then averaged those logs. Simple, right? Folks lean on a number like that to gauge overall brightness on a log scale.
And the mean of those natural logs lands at 2.45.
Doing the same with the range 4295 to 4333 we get 2.43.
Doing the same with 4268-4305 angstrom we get 2.38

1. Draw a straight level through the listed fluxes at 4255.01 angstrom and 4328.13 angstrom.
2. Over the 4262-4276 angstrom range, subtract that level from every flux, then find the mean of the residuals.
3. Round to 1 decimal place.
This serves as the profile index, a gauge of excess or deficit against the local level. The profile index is -1.2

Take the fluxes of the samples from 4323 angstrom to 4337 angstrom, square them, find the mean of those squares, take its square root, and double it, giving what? 25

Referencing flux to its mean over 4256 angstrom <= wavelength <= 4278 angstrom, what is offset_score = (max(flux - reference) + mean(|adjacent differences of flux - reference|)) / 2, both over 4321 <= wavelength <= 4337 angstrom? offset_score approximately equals 1.2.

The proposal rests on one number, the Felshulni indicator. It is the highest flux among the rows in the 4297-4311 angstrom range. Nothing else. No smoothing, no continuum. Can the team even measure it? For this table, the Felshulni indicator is 10.21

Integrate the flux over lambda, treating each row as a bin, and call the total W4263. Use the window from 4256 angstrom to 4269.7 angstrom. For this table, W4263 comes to 166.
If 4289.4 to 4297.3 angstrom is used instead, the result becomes 89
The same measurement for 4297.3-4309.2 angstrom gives 110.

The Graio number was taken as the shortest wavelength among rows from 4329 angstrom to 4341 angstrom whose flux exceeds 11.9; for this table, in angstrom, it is 4330.12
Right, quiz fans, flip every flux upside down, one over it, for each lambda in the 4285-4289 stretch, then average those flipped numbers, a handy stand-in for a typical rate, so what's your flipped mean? 0.0915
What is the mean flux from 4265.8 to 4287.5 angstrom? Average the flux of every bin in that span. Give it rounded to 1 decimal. 11.2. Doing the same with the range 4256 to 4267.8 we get 12.2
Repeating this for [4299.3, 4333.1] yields 11.6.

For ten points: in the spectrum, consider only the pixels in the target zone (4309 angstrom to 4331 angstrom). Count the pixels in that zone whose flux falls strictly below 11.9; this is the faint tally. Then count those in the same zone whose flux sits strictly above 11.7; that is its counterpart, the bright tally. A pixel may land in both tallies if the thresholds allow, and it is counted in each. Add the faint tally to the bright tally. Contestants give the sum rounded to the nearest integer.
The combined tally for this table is 11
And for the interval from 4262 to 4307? 24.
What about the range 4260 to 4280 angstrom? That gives 11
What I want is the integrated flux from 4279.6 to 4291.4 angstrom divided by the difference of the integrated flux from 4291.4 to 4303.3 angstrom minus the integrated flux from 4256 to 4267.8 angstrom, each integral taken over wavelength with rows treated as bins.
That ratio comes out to -7.0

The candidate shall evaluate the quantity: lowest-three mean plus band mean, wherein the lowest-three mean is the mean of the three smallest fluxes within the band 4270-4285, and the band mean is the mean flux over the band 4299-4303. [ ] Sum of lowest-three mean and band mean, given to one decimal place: 20.5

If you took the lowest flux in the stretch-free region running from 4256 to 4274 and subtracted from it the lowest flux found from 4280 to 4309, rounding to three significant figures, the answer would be 2.31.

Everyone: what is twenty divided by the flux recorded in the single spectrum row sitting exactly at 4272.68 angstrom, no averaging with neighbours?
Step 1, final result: 1.86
